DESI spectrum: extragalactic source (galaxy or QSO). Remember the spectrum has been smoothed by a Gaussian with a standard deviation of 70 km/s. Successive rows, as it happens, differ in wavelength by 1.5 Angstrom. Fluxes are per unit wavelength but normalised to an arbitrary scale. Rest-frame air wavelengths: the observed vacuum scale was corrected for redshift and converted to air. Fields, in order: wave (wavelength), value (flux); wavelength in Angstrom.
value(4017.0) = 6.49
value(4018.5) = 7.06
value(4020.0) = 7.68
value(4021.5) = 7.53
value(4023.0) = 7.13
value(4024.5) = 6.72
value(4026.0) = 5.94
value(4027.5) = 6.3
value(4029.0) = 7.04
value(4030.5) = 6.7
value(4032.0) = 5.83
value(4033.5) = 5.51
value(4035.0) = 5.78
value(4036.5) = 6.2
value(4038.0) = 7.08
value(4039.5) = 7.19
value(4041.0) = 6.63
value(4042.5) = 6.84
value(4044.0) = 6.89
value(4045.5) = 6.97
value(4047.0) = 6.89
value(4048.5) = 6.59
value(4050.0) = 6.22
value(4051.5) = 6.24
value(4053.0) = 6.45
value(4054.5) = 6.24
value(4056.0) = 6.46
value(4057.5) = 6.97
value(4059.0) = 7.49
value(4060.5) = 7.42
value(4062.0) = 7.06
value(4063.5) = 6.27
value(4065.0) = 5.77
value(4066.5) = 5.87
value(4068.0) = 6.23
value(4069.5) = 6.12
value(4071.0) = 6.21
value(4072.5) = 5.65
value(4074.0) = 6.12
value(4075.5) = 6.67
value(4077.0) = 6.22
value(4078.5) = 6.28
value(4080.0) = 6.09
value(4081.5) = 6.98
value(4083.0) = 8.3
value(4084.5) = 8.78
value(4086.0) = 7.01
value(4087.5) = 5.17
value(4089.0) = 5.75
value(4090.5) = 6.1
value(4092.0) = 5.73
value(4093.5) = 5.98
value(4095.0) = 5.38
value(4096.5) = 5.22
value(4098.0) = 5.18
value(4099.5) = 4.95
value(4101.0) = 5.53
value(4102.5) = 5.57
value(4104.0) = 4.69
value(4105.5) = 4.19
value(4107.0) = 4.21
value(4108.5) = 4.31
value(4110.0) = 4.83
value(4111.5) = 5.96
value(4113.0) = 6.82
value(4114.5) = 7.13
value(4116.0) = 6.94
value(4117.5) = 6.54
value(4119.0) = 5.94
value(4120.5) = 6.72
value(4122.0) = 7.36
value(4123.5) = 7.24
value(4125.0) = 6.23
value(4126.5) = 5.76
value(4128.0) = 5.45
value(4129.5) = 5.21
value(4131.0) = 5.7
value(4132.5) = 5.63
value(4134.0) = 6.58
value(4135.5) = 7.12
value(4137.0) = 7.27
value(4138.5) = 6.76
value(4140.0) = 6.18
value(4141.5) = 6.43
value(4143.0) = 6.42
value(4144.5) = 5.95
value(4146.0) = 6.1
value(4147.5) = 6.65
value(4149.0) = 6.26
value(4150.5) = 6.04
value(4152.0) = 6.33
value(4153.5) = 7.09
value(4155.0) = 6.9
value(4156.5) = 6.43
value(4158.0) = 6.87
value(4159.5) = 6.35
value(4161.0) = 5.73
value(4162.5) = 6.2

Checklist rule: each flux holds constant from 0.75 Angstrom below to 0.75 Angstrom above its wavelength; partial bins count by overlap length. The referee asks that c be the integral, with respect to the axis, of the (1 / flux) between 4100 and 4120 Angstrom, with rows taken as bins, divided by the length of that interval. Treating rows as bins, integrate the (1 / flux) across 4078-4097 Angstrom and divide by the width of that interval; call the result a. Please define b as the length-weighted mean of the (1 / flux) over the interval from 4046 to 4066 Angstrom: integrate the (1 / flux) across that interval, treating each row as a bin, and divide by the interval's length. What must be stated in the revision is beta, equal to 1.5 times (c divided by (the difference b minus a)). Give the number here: -32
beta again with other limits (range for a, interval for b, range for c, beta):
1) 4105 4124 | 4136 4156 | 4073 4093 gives -12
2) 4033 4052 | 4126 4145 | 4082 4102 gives 26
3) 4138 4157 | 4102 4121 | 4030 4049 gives 8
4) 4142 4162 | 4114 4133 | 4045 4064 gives 57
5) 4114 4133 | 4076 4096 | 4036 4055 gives -121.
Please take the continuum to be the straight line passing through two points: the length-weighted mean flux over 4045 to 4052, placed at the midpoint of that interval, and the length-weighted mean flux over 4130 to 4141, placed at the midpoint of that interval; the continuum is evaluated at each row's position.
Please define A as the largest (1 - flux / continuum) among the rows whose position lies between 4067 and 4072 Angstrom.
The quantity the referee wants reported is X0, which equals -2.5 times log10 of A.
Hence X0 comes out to 3.0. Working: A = 0.06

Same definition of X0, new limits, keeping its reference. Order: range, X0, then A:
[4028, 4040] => 2.0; 0.17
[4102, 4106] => 1.1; 0.35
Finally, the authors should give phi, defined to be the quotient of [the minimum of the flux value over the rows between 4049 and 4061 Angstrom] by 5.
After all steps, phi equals 1.24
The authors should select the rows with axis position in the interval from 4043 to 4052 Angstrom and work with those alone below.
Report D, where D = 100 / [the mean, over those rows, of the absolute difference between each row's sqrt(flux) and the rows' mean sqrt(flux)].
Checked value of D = 1814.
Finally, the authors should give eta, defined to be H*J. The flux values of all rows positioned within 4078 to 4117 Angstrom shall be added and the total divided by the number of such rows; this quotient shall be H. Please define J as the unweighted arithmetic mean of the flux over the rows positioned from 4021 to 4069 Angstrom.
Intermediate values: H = 5.9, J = 6.58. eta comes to 38.7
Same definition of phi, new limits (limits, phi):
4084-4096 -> 1.03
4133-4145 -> 1.19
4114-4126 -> 1.19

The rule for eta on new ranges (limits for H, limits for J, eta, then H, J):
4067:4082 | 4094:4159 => 37.8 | 6.3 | 6.05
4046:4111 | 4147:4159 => 39.9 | 6.1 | 6.57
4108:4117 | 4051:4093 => 38.9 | 6.0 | 6.49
